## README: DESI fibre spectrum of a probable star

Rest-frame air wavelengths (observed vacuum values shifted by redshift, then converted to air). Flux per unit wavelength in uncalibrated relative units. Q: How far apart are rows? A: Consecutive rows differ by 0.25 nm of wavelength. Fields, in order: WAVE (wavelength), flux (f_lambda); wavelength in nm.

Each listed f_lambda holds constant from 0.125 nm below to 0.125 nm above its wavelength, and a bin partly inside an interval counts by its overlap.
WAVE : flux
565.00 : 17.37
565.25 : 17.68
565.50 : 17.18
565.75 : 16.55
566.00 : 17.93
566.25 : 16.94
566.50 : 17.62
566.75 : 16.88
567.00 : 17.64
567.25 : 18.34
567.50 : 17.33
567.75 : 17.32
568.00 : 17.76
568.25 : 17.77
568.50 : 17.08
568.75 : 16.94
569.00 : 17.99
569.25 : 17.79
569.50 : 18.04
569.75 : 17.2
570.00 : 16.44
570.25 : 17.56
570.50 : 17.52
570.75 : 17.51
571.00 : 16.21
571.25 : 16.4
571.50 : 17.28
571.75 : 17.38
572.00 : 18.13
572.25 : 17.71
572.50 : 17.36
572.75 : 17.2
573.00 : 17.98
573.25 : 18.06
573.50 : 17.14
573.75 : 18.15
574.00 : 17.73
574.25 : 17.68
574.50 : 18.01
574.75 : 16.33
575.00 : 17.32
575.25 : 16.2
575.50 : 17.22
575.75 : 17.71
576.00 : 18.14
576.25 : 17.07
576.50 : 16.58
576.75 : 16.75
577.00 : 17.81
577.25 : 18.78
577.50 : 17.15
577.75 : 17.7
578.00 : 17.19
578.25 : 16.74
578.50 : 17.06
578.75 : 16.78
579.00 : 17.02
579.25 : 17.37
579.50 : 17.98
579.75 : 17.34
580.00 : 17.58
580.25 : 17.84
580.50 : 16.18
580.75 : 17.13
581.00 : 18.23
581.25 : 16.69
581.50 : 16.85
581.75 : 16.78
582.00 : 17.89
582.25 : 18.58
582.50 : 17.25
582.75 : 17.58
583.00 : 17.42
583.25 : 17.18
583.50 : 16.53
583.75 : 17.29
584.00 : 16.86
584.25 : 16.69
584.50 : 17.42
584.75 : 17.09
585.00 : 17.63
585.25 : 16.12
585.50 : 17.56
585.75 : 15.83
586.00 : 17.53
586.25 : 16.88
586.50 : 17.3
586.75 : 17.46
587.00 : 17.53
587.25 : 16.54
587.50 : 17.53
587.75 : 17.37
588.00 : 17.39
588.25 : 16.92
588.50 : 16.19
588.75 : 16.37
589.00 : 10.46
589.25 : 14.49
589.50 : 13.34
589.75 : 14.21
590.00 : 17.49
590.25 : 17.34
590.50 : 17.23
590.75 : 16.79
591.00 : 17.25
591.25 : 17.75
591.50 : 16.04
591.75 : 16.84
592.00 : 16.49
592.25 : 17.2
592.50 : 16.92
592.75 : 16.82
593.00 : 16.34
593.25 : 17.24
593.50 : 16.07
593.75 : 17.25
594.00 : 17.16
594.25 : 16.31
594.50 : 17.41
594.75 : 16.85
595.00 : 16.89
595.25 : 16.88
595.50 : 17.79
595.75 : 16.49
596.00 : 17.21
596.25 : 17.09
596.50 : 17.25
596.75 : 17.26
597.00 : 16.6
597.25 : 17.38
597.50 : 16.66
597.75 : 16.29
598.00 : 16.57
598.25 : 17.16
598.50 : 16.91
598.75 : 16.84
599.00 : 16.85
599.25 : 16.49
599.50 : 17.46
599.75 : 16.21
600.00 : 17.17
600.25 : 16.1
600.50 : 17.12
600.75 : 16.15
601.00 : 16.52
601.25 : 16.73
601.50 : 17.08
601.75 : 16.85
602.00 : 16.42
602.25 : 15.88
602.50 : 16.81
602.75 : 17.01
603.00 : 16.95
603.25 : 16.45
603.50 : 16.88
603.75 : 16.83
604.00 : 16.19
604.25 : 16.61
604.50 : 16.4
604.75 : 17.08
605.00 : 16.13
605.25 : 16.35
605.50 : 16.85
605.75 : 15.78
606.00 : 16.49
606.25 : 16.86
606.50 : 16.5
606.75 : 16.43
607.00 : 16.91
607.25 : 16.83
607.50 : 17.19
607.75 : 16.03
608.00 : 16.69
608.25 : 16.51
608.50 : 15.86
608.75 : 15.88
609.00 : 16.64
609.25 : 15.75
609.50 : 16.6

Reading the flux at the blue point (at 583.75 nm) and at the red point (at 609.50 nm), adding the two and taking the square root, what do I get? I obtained 5.82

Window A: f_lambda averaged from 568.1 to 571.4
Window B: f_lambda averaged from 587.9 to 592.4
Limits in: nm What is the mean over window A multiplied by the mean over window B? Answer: 278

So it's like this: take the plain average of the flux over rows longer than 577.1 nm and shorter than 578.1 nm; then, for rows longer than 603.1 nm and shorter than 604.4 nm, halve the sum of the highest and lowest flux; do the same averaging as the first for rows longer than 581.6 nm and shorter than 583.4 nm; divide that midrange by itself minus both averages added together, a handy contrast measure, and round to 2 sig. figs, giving -0.88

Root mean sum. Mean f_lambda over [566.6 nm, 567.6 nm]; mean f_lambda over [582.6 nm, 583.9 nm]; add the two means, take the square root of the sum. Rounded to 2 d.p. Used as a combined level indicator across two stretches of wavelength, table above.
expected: 5.89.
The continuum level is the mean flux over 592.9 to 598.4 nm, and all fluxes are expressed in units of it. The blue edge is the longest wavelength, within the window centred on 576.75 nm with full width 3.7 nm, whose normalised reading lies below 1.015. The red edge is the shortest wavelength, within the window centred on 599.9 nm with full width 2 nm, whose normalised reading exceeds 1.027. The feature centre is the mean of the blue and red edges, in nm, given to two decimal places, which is 589.00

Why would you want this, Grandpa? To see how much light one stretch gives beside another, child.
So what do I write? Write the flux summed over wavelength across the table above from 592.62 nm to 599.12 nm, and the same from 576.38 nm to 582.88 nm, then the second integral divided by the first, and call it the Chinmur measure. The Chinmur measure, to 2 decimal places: 1.03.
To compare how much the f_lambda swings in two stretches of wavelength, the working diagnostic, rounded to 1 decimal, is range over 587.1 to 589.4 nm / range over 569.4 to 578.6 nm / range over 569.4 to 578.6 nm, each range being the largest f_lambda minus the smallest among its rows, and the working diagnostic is 1.1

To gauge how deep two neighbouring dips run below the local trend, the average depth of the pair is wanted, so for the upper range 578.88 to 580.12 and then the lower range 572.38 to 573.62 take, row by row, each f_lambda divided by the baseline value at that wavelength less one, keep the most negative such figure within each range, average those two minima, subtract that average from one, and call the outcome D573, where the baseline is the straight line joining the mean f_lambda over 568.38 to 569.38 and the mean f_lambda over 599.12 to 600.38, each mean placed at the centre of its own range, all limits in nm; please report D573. 1.01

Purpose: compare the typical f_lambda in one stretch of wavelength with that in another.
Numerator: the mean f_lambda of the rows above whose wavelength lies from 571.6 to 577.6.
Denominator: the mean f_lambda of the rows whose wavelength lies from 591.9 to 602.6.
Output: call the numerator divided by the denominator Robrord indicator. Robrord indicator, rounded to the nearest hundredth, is 1.04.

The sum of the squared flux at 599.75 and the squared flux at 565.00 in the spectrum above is 564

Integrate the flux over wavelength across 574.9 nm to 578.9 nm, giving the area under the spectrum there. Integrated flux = 69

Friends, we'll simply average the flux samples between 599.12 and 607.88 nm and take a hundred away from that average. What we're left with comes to -83.38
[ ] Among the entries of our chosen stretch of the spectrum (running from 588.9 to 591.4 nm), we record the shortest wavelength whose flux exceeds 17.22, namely 590.00 nm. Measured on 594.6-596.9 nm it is 595.50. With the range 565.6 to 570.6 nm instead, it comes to 566.00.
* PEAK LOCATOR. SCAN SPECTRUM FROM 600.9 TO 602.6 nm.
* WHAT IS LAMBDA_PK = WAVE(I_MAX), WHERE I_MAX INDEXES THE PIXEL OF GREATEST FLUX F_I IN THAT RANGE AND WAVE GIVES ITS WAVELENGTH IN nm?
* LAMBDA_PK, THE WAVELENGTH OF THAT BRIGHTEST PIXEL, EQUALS 601.50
